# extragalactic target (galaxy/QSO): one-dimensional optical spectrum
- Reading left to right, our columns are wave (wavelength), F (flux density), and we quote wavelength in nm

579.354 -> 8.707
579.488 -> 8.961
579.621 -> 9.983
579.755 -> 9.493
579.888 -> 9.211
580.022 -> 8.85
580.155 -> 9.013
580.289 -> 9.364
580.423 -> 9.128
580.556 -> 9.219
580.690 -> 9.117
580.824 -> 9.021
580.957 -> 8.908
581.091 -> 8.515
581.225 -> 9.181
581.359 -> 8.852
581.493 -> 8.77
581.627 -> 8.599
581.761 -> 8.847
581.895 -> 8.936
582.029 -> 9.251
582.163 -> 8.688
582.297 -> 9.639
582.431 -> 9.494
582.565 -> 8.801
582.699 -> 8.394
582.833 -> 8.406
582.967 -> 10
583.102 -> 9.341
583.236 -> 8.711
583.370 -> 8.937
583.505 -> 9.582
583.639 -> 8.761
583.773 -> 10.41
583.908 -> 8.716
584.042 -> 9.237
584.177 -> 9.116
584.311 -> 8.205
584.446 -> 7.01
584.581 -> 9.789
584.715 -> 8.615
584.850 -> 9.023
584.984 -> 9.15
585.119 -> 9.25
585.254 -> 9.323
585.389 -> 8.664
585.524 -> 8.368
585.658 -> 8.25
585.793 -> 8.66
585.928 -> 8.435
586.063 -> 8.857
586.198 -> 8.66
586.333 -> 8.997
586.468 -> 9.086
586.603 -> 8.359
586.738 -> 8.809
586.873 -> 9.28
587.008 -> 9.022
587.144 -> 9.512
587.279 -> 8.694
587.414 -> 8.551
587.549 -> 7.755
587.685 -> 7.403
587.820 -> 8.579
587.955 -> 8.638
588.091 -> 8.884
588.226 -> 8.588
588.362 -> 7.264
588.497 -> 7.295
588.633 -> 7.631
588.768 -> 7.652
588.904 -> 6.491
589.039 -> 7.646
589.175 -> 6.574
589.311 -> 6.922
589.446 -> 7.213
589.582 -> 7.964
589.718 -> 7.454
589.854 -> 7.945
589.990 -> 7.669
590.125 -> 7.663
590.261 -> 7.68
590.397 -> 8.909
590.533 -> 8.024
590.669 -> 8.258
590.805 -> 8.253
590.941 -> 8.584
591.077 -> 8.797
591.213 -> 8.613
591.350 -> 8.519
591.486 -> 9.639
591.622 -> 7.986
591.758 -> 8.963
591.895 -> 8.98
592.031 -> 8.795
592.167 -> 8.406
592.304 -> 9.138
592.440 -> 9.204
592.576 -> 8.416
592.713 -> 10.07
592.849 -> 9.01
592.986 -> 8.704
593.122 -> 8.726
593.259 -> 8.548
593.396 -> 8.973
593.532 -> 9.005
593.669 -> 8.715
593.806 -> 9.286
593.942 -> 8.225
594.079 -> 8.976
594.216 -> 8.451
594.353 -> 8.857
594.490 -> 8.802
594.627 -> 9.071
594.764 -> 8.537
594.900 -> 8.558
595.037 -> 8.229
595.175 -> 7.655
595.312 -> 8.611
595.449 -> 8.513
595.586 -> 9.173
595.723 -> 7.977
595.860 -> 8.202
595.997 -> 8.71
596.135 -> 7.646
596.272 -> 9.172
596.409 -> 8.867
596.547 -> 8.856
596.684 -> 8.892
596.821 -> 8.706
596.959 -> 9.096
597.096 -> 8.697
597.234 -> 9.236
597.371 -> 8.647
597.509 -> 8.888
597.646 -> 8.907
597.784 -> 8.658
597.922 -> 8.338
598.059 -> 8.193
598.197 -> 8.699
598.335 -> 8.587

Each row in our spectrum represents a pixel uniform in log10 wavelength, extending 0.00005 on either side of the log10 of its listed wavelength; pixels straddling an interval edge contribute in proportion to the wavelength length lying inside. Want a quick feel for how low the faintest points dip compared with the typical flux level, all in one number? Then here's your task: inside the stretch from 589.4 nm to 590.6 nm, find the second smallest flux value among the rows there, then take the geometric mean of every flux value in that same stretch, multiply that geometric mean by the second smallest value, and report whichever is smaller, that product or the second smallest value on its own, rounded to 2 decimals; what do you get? 7.45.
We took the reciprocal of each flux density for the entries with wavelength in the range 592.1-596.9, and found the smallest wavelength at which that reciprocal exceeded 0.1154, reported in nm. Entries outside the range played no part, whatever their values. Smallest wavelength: 592.167 nm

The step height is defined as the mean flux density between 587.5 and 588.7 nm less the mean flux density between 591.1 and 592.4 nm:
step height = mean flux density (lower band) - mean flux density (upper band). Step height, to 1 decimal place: -0.8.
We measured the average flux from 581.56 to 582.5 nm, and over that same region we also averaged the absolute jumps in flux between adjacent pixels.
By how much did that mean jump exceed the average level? -8.7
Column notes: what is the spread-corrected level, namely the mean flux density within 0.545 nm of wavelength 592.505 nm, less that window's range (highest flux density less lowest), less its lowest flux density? -1.1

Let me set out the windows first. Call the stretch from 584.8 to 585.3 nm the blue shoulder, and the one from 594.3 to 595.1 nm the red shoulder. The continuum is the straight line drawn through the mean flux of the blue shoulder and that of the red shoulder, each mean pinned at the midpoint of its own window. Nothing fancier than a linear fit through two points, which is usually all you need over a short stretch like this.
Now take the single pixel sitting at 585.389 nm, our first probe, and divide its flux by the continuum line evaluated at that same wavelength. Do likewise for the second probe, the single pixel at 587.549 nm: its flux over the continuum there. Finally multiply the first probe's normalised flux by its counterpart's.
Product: 0.81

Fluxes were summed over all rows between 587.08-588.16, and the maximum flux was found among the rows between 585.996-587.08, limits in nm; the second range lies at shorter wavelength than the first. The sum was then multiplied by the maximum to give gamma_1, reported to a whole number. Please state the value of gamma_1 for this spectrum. 631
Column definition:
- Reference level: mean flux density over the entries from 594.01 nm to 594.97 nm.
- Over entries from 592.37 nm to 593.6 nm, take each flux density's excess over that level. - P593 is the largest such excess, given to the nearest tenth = 1.3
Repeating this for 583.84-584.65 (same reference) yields 1.0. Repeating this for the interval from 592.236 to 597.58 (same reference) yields 1.3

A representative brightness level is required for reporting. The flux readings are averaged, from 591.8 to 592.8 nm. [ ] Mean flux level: 9.00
